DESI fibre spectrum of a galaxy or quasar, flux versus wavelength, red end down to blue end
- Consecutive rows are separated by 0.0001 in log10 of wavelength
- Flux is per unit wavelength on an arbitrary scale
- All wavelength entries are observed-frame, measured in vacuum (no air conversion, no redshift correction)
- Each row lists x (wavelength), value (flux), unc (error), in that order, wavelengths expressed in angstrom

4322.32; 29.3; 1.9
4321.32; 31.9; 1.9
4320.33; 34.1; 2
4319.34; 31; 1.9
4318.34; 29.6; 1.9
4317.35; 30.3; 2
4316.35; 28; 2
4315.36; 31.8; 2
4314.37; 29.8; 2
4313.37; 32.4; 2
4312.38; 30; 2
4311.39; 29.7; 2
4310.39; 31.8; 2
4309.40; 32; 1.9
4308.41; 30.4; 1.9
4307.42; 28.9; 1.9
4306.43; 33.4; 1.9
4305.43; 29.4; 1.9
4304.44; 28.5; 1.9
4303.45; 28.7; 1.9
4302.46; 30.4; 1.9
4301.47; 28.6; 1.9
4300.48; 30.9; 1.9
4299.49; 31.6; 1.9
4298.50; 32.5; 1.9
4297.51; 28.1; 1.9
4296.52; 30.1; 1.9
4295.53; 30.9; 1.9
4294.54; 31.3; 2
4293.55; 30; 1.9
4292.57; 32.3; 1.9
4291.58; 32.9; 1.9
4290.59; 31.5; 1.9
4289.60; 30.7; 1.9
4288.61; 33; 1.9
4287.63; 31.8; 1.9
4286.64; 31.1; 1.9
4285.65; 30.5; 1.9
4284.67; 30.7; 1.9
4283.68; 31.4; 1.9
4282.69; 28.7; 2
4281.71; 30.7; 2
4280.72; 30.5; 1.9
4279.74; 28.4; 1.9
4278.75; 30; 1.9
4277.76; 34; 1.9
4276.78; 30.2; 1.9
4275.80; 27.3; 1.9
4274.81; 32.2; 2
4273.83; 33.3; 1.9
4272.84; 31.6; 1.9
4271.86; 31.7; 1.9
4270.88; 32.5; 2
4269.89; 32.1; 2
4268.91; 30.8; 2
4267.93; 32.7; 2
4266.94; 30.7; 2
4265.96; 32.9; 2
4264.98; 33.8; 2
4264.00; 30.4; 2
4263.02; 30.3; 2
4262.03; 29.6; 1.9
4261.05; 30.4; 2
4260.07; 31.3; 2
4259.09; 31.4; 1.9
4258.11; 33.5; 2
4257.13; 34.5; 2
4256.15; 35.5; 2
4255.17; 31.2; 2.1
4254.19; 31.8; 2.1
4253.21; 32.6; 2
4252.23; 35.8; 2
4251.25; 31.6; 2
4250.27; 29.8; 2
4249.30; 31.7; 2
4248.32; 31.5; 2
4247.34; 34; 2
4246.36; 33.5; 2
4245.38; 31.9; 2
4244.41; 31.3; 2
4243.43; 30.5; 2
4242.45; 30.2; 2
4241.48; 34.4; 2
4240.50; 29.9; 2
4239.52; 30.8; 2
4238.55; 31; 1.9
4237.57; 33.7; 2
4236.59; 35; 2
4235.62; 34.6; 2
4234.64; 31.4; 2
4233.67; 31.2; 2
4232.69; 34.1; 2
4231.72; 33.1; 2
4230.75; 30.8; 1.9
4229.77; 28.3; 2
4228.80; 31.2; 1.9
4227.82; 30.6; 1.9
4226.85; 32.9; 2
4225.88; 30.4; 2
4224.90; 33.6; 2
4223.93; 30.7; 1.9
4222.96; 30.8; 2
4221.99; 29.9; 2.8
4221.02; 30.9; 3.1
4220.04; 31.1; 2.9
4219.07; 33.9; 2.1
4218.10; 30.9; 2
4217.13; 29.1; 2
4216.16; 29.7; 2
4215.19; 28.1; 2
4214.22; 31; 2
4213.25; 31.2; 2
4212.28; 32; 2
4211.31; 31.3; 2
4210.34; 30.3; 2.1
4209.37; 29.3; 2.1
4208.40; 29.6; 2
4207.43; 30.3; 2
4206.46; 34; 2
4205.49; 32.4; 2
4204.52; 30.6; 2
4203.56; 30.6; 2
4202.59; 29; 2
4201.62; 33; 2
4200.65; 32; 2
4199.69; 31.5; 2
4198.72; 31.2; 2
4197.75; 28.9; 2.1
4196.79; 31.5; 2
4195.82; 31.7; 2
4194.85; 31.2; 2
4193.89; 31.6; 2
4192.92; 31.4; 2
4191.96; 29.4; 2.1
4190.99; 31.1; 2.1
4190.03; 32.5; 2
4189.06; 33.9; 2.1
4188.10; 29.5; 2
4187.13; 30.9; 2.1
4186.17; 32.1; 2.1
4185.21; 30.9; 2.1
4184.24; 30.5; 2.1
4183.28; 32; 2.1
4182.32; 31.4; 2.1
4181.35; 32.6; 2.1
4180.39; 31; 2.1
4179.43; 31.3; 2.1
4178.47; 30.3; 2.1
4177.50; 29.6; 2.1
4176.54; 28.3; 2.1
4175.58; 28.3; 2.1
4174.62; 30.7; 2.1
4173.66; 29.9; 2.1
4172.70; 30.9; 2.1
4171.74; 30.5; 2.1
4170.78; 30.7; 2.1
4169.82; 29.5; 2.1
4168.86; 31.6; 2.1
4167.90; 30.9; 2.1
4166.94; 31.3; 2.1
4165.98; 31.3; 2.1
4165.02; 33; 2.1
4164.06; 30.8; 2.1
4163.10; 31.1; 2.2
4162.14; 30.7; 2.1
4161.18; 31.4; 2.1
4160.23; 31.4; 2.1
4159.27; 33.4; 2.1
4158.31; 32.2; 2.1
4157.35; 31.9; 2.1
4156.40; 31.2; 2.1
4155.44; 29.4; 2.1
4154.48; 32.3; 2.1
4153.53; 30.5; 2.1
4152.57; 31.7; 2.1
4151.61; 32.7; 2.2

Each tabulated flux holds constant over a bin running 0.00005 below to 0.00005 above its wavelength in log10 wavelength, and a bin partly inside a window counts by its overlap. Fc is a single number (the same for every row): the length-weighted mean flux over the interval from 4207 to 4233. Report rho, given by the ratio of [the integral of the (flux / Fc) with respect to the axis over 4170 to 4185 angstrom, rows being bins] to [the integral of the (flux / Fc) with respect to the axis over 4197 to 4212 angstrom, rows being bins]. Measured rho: 0.99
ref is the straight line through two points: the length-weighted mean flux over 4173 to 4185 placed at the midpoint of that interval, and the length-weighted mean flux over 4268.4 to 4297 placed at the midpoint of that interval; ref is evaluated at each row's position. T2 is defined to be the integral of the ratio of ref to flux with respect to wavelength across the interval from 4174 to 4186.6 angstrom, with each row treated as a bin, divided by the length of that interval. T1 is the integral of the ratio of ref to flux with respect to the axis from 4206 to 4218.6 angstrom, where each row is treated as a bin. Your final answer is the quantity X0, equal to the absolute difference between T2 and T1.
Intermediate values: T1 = 12.70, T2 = 1.00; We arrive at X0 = 11.7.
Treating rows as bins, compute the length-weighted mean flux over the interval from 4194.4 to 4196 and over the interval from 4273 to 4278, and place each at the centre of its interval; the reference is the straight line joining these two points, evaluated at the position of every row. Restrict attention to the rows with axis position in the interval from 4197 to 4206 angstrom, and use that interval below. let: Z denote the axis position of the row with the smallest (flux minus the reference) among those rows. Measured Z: 4197.75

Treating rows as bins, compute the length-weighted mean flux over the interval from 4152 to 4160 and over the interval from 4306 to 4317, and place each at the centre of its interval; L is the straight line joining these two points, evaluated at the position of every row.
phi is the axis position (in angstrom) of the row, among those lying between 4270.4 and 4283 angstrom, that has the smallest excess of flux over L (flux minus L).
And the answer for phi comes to 4275.80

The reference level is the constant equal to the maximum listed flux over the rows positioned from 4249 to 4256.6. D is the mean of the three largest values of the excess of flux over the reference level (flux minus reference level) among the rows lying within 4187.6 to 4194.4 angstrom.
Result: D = -3.1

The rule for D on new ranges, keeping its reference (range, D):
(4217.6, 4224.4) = -3.8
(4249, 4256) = -2.4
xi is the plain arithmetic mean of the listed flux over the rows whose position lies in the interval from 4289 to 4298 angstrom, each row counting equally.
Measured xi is 30.87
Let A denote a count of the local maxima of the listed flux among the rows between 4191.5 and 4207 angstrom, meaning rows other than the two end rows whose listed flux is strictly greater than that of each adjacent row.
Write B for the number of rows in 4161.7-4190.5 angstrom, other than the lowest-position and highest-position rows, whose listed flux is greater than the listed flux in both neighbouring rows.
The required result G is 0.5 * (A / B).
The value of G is 0.14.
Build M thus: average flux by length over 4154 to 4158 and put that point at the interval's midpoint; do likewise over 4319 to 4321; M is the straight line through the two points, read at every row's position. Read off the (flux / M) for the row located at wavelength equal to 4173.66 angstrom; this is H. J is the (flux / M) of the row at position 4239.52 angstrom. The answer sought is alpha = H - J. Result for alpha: -0.01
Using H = 0.95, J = 0.96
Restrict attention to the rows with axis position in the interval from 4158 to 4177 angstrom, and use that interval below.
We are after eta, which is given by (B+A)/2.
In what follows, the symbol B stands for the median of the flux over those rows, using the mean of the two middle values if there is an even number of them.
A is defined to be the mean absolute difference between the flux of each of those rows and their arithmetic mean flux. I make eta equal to 15.88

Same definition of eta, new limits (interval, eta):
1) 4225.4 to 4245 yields 16.37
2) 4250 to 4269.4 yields 16.50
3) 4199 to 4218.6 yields 15.94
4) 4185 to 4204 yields 16.11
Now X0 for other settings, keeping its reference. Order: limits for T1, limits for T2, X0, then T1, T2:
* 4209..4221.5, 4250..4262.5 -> 11.6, 12.53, 0.96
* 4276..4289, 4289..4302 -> 12.2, 13.20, 1.01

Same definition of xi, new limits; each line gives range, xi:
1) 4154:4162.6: 31.54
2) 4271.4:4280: 30.97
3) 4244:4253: 32.34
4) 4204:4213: 31.09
